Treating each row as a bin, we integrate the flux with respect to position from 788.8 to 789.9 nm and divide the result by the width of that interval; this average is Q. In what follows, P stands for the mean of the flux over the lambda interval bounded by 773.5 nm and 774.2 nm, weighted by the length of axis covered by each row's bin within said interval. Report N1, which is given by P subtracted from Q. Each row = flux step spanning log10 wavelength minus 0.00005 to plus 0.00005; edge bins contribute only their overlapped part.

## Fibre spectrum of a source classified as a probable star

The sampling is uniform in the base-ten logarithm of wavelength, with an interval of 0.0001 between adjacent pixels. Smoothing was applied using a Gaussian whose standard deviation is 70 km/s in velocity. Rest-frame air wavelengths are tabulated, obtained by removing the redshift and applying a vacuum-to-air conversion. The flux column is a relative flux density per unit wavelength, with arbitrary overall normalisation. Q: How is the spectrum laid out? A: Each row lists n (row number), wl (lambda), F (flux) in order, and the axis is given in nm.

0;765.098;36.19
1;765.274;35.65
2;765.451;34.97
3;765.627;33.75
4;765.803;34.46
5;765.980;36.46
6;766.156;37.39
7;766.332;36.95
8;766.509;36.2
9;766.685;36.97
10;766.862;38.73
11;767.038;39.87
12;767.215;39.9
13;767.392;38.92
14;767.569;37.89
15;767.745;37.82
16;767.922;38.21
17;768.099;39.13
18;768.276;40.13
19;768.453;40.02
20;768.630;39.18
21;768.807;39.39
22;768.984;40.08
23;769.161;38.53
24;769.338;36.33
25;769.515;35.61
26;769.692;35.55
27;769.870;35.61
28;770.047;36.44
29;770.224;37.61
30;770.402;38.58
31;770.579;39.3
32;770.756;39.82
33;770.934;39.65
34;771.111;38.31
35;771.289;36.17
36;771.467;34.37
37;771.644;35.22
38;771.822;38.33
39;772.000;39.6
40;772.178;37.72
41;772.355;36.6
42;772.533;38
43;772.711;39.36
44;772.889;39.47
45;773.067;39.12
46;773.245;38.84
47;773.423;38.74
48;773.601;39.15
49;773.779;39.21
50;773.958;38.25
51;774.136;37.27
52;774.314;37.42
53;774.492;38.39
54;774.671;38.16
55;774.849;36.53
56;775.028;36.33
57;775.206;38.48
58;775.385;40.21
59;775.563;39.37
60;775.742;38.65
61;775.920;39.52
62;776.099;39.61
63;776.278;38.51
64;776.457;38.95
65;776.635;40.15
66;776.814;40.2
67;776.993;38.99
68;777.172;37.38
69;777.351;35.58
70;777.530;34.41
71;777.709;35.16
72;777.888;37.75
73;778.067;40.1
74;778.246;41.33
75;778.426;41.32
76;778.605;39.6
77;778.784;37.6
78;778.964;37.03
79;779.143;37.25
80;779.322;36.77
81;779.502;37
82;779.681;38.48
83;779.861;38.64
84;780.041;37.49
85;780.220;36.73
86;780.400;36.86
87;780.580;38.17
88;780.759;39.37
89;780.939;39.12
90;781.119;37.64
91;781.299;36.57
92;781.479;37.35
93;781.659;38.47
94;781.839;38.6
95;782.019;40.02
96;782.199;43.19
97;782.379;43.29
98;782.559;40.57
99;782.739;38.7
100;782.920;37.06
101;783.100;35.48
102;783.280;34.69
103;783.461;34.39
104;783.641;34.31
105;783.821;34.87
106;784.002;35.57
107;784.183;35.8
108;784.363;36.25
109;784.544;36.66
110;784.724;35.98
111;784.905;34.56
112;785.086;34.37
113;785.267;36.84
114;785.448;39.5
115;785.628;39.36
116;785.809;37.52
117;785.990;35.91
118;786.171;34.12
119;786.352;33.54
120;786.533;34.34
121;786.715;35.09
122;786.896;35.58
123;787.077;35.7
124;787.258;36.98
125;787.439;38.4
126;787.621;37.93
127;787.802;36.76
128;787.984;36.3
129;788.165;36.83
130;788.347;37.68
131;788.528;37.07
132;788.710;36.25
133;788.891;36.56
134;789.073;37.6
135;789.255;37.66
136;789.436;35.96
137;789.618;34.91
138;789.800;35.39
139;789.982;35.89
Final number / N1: -2.1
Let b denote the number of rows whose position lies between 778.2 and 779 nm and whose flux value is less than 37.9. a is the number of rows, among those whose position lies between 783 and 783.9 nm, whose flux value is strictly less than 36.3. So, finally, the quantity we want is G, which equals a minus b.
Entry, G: 3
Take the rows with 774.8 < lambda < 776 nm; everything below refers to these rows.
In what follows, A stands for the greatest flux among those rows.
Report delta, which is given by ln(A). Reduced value 3.69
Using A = 40.21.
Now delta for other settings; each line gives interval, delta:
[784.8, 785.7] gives 3.68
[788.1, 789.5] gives 3.63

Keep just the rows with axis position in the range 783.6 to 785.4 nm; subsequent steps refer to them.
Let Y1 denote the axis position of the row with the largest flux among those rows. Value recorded 785.267 nm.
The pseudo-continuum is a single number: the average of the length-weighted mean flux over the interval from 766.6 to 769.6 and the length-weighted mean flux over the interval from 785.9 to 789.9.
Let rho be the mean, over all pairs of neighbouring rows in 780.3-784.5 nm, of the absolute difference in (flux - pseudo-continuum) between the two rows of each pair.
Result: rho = 1.04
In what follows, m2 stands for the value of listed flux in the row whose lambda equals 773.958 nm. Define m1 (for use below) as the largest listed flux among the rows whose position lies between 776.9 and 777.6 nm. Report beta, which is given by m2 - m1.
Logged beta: -0.7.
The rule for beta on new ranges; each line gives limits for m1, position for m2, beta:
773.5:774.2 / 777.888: -1.5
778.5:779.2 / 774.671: -1.4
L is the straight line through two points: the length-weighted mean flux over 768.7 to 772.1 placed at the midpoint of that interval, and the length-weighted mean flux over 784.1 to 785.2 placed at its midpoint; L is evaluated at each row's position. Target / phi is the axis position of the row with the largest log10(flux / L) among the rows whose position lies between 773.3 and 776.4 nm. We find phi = 775.385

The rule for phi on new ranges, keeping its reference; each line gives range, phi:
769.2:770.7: 770.579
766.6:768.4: 768.276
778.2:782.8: 782.379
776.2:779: 778.426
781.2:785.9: 782.379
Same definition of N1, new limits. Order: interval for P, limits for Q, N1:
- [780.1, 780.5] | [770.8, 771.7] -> 0.1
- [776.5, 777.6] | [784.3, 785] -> -2.1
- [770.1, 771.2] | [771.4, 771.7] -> -4.0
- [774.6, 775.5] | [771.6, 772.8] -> -0.1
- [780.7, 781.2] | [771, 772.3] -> -1.5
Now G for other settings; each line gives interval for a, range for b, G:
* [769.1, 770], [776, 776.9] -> 3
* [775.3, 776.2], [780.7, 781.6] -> -3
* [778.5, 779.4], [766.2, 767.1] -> -3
